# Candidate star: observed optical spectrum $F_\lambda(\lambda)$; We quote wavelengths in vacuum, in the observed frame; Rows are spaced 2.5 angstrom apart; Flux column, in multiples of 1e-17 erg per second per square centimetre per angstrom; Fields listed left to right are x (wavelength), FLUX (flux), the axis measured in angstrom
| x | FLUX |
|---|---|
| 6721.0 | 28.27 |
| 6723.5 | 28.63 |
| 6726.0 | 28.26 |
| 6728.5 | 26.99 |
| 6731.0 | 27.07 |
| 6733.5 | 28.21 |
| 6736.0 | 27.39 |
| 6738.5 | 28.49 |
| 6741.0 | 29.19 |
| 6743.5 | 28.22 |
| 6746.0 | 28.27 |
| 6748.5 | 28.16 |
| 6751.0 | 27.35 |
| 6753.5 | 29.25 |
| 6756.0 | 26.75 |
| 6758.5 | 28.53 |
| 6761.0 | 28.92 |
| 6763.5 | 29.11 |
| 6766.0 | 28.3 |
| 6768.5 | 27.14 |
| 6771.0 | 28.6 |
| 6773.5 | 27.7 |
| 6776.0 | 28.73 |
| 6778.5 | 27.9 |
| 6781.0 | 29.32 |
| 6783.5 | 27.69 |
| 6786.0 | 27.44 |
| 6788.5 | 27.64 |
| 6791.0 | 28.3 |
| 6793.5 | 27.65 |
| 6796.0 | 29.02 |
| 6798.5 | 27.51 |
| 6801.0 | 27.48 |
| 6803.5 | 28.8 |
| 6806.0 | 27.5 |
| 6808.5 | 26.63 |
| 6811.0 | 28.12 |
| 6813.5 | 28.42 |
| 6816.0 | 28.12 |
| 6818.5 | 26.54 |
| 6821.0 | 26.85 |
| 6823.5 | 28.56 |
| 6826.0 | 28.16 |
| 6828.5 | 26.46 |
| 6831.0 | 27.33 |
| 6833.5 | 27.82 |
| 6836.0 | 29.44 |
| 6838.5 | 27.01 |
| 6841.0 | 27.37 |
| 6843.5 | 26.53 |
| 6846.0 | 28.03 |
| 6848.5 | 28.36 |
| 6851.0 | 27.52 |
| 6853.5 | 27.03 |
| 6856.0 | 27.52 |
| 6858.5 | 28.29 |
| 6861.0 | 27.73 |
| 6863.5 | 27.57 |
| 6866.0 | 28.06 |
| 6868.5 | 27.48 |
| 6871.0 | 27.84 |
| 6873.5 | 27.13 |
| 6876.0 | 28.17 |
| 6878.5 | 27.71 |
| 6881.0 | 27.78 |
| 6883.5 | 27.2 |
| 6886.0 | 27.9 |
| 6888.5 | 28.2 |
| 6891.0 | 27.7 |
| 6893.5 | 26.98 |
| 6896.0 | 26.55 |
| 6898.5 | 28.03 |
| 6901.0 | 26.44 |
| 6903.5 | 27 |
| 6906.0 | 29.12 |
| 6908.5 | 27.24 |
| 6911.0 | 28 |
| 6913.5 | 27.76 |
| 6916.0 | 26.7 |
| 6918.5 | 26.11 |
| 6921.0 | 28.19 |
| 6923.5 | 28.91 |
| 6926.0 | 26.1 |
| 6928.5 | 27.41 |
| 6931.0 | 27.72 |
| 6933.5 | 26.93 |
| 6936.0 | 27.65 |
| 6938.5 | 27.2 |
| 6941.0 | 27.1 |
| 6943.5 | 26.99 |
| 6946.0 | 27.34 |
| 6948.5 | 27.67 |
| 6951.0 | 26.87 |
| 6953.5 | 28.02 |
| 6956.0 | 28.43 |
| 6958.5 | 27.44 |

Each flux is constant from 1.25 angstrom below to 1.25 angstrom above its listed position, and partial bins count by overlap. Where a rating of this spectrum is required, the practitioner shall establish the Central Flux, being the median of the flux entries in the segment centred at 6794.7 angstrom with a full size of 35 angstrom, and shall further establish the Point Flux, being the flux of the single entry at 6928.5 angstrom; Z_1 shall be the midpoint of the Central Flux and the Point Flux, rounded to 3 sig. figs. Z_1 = 27.5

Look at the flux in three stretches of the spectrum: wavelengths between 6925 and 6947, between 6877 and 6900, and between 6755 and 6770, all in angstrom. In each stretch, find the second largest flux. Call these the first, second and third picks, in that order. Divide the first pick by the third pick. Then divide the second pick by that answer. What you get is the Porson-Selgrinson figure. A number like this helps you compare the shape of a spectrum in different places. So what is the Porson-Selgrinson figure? 29.3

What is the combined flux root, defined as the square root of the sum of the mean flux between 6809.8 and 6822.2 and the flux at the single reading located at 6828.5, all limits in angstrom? 7.35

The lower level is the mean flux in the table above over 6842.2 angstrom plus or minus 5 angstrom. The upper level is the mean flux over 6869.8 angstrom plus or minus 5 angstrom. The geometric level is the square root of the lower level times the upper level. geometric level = 27.4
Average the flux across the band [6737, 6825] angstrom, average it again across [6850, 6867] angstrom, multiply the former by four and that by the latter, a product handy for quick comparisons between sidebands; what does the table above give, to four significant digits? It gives 3106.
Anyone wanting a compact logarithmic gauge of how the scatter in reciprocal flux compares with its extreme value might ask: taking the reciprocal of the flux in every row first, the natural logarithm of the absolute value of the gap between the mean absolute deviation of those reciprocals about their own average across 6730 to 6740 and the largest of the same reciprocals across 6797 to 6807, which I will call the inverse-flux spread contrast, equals -3.33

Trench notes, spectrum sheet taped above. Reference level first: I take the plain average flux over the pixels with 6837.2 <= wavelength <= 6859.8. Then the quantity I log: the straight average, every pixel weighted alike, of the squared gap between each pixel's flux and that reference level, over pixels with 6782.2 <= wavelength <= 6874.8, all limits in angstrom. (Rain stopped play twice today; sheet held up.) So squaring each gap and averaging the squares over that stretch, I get 0.5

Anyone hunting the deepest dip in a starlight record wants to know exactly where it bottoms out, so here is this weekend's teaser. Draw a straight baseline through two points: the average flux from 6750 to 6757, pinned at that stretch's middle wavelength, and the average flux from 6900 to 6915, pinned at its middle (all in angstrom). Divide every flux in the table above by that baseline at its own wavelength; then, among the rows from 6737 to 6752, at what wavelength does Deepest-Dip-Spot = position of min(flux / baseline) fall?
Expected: 6751.0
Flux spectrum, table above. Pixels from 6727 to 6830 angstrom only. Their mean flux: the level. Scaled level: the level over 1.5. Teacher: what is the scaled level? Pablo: 18.64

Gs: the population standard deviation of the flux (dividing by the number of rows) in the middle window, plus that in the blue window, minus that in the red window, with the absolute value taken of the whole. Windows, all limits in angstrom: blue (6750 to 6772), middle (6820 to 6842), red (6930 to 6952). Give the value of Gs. 1.4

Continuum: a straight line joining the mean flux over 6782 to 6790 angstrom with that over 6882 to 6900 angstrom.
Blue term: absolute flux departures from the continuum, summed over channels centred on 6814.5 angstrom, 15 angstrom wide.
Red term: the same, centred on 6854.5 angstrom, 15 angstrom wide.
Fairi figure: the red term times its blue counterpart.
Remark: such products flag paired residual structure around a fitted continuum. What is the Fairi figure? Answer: 10.7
